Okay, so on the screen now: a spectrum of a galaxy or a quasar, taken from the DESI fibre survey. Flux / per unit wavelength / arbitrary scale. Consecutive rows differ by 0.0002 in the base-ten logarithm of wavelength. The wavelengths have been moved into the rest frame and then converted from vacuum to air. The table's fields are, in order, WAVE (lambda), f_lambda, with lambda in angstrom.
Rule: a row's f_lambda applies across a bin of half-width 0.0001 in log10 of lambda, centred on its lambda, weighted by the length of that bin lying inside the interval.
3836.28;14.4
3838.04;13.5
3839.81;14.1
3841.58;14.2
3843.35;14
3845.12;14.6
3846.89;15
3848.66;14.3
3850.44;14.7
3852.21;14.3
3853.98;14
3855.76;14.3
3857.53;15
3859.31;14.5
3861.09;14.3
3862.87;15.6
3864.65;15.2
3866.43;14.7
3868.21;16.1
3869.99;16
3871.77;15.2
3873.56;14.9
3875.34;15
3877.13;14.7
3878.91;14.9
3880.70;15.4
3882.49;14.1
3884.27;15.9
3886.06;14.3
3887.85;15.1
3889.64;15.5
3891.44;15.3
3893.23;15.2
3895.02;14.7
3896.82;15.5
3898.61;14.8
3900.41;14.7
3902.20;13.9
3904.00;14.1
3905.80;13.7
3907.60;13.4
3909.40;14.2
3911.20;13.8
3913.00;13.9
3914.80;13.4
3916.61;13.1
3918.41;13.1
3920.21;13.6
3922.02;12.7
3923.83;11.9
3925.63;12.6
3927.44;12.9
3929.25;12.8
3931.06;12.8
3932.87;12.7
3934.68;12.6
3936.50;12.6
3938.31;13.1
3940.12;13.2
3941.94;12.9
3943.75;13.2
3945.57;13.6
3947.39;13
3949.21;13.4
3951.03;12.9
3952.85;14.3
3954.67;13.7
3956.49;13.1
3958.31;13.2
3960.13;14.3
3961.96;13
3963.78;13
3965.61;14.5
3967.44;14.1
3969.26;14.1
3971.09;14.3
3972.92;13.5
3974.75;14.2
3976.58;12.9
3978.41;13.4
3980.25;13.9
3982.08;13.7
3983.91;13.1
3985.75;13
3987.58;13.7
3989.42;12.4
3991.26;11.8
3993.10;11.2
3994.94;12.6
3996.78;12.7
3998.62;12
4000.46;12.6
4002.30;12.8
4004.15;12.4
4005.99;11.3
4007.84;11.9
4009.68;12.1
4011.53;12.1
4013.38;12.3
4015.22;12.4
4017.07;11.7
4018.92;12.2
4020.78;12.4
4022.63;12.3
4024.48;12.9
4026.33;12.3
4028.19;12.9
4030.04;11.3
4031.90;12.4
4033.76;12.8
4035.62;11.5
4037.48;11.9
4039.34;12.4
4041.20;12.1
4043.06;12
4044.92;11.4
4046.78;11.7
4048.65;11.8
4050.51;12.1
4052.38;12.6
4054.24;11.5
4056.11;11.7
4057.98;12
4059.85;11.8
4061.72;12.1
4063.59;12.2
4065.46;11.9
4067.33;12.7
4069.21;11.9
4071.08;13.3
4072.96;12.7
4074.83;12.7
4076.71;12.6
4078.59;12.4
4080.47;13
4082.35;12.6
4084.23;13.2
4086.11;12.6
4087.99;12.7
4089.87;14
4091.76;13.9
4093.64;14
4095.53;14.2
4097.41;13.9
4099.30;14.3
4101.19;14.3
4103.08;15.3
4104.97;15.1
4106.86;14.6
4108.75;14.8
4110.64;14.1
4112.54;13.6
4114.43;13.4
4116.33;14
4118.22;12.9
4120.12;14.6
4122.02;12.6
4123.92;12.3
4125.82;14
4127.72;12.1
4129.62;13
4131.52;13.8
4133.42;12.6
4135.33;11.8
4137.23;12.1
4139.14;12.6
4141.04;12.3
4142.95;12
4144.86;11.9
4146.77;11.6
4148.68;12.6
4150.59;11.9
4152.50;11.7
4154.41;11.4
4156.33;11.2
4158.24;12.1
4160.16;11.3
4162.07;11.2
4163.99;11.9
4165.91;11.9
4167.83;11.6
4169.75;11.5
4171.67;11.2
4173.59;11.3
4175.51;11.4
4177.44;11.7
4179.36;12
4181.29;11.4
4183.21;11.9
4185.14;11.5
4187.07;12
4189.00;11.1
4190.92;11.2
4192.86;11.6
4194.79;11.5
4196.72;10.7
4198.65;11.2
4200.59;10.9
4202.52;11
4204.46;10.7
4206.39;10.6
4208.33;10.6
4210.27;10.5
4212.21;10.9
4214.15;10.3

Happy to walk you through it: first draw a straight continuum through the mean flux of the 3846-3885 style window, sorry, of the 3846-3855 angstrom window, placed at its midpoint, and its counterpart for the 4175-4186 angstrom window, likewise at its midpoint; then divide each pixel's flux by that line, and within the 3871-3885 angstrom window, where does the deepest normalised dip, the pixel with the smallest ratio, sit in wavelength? 3882.49 angstrom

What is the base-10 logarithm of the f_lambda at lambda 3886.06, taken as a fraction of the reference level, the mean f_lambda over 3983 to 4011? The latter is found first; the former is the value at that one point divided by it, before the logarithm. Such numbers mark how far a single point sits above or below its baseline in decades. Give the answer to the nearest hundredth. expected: 0.06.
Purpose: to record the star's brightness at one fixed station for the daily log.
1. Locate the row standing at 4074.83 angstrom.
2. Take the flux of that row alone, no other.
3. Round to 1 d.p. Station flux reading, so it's 12.7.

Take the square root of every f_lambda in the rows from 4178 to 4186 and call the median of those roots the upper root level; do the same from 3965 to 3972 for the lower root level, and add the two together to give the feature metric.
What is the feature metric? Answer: 7.19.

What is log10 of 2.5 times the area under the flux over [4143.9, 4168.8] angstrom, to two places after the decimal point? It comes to 2.86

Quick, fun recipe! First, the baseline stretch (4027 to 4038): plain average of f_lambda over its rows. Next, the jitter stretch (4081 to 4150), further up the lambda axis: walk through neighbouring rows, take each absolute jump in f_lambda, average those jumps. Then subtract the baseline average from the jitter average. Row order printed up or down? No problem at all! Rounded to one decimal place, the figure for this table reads -11.5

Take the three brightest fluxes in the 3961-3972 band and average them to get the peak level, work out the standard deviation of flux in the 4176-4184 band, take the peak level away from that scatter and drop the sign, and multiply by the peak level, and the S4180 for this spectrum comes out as 201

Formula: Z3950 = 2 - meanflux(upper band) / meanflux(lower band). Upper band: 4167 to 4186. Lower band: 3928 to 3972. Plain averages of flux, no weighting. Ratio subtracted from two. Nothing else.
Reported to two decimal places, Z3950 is 1.13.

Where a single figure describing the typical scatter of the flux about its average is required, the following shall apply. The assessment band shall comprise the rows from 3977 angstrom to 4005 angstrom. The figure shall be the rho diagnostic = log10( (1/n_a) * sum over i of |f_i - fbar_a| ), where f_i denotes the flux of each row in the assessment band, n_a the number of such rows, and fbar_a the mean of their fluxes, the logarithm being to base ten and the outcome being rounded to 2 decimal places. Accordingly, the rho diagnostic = -0.24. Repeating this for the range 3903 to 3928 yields -0.29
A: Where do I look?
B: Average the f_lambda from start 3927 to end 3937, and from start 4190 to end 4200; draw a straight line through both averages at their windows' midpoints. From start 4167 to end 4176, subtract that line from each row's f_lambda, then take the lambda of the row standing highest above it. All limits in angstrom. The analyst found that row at 4167.83 angstrom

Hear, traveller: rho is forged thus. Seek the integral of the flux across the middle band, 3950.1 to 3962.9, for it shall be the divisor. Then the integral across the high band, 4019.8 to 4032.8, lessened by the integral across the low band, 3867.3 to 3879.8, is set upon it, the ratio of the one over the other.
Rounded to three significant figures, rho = -0.175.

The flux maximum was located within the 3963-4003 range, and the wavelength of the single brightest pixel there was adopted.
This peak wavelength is 3965.61 angstrom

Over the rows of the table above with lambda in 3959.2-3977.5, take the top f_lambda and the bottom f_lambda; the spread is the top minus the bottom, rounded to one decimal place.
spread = 1.6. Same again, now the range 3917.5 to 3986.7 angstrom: 2.6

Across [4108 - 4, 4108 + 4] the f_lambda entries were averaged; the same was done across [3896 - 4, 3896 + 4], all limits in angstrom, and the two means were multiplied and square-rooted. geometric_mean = 14.8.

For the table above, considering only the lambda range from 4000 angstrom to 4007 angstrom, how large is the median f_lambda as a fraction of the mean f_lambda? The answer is 1.02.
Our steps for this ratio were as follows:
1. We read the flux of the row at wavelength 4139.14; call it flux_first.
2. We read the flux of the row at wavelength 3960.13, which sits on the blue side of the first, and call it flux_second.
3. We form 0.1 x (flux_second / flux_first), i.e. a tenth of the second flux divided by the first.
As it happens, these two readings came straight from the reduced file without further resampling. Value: 0.113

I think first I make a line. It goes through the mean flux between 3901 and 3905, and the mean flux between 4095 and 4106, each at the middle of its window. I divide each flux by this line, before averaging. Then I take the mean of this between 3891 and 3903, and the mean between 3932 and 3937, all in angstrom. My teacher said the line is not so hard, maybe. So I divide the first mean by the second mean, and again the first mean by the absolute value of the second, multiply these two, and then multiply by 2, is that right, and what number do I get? 2.81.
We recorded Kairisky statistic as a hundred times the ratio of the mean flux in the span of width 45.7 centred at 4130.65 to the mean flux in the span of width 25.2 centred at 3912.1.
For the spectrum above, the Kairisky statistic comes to 95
